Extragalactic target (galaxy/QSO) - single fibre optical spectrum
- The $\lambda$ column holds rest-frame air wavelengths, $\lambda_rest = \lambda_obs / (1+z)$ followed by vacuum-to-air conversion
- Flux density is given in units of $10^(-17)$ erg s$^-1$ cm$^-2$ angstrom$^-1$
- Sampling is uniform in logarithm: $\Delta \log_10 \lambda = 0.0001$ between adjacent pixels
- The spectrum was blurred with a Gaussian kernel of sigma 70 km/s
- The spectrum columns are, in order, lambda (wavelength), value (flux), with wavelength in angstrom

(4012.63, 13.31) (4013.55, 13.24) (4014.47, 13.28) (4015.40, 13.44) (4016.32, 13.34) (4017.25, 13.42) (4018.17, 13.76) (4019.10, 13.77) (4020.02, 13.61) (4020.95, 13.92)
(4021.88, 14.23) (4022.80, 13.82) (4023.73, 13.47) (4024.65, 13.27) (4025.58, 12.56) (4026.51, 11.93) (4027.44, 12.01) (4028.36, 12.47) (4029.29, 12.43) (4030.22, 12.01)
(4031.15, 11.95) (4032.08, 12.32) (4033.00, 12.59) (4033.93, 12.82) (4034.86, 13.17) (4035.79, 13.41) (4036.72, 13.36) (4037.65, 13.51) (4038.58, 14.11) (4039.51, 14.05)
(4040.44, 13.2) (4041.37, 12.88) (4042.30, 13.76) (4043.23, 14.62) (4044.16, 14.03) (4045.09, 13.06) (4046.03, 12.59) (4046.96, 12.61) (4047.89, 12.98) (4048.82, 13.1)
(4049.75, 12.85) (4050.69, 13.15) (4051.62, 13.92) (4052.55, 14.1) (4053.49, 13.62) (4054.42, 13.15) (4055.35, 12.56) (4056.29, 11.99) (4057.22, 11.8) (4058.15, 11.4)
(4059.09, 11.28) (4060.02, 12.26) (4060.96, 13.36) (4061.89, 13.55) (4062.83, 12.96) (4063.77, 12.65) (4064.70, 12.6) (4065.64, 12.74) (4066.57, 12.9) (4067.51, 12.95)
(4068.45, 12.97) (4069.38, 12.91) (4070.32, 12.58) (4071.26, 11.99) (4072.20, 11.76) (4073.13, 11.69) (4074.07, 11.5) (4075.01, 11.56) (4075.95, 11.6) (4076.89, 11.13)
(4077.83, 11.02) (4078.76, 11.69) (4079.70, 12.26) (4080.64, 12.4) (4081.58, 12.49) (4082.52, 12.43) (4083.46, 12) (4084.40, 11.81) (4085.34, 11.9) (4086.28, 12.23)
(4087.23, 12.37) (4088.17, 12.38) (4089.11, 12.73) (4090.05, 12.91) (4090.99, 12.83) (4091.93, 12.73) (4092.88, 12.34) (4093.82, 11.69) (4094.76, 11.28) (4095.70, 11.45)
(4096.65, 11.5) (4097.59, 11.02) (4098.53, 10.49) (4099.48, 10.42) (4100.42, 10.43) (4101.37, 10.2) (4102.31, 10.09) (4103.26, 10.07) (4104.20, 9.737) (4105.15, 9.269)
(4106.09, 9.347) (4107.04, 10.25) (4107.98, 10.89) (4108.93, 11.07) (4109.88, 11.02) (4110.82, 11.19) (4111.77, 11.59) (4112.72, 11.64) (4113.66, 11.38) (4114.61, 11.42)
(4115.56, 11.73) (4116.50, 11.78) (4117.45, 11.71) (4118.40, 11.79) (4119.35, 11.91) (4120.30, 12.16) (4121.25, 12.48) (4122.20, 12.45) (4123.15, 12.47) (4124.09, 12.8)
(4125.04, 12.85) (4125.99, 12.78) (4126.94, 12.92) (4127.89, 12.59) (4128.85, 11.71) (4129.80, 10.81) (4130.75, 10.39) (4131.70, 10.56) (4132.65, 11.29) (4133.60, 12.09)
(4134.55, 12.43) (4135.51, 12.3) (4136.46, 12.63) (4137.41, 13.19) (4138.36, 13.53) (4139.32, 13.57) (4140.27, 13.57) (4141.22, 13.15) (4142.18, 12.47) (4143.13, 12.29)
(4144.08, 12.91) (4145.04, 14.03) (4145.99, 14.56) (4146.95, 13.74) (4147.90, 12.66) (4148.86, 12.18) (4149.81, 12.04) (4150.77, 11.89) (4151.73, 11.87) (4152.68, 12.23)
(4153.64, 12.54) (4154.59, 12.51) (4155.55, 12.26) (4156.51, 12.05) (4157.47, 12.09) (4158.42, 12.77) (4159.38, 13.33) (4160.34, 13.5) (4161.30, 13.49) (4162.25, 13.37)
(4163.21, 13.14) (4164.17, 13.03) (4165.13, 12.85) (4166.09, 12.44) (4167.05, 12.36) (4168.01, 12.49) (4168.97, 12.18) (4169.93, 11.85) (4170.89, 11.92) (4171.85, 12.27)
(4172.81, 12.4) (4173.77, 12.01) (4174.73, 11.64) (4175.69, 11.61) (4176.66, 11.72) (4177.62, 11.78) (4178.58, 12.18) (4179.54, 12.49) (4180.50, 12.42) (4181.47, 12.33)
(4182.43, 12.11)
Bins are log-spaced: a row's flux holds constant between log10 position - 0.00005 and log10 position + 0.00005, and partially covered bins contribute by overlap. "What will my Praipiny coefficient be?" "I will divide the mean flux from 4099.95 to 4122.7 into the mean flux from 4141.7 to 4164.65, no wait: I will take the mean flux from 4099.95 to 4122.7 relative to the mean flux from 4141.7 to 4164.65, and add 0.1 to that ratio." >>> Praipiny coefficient 0.97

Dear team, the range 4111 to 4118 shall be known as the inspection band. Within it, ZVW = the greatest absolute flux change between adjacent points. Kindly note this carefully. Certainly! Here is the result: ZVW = 0.31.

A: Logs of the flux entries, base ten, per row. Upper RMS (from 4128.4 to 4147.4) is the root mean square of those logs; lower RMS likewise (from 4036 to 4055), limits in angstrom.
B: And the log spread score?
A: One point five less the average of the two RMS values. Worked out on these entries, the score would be 0.387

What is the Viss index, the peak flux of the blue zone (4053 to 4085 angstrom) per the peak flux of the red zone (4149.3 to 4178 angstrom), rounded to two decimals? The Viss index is 1.01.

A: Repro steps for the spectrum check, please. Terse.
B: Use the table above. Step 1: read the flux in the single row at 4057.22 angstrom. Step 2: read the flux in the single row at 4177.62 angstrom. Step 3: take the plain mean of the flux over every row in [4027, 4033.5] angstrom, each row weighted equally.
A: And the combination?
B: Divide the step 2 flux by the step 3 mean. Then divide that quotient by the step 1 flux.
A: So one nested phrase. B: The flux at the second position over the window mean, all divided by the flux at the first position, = 0.081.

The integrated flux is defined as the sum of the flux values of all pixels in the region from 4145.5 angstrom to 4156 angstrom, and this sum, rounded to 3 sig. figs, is 138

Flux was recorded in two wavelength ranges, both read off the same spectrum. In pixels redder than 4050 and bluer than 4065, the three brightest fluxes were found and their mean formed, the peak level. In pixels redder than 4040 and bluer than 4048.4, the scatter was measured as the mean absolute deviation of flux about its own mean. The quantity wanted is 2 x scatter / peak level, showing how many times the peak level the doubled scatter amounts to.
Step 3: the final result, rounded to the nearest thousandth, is 0.080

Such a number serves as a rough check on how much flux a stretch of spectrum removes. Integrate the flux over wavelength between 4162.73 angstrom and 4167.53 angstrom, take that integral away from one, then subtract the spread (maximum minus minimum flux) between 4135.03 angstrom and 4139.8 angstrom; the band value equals -61.5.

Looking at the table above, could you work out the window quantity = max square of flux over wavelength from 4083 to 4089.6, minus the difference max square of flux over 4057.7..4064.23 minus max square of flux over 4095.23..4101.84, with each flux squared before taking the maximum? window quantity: 111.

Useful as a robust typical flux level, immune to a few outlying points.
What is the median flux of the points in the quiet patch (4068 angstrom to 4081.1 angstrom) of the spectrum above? 11.7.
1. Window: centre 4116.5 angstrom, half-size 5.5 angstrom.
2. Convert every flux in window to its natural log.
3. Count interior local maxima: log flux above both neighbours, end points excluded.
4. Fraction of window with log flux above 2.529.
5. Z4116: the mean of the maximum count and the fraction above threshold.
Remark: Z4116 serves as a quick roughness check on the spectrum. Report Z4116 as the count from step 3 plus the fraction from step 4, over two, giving 1.0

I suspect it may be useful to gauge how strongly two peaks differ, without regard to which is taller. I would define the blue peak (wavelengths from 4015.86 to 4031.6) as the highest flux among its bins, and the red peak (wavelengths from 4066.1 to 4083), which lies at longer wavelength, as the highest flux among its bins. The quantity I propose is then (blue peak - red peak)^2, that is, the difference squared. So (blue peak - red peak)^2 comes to 1.6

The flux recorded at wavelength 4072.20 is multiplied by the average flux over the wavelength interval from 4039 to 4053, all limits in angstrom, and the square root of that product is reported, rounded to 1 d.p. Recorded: 12.6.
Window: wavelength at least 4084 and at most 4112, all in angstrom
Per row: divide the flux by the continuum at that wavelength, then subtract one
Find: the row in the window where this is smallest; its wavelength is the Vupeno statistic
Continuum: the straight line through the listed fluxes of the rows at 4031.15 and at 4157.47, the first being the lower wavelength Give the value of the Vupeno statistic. 4105.15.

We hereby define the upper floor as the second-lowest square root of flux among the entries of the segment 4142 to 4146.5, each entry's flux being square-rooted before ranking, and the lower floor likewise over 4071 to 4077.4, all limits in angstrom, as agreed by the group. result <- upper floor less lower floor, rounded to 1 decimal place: 0.1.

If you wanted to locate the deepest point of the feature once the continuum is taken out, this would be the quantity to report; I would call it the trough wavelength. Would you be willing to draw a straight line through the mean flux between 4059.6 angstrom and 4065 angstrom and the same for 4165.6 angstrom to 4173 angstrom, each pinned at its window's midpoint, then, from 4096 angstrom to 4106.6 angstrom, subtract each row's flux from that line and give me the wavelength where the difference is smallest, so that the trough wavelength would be 4096.65 angstrom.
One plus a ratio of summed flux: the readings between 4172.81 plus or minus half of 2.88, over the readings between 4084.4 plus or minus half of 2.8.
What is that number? 2.03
